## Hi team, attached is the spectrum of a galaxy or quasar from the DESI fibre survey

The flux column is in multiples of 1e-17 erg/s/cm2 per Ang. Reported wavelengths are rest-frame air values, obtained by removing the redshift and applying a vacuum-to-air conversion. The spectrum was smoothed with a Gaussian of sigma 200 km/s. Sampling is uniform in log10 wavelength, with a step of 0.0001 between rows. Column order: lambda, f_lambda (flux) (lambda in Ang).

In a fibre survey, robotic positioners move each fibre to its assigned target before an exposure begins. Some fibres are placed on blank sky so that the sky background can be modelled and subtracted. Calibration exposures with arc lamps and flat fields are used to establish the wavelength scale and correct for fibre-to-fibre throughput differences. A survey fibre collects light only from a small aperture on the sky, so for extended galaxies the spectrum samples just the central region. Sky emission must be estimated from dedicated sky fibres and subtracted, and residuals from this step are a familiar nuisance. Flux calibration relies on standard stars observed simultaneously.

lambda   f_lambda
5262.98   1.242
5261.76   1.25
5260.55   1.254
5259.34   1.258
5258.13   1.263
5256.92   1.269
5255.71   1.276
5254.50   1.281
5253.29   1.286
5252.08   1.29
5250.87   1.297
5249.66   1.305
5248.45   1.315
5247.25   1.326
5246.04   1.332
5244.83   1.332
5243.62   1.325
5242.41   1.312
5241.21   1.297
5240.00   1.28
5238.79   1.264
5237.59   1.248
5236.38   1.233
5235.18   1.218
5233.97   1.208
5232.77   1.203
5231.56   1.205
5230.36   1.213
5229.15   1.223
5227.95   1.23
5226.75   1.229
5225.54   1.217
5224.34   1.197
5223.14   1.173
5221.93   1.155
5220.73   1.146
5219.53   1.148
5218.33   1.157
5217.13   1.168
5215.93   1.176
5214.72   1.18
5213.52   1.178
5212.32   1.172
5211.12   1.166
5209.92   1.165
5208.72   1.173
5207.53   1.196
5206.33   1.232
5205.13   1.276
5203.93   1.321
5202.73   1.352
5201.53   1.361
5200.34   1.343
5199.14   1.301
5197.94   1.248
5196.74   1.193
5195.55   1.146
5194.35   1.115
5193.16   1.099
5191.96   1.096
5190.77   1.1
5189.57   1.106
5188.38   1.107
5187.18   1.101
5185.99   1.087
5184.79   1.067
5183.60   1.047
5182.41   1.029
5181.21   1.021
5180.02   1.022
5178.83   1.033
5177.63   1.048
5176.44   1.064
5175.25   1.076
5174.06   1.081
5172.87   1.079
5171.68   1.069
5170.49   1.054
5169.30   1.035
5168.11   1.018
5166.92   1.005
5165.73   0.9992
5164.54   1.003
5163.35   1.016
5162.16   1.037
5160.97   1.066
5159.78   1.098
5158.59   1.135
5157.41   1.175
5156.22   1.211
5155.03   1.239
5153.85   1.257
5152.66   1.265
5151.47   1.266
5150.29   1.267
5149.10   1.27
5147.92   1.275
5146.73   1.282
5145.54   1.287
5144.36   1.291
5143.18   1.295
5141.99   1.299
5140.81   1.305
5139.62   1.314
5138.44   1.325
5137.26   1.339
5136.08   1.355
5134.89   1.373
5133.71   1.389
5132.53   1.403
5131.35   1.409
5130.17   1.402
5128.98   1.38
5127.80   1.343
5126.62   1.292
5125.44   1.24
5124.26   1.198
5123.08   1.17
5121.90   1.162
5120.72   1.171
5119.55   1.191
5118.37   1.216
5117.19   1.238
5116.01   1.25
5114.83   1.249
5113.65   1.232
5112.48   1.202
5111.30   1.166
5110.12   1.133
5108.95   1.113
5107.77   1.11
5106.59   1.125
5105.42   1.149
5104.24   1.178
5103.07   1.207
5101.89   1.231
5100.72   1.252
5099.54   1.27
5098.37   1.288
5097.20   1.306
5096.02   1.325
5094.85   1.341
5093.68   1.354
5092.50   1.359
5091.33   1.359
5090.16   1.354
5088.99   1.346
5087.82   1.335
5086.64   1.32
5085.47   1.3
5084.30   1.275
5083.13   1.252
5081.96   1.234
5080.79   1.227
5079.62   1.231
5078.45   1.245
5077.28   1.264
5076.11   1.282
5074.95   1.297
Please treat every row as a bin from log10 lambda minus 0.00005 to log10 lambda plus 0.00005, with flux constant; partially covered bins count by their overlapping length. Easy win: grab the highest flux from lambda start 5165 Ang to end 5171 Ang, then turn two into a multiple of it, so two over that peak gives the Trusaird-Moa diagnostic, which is 1.90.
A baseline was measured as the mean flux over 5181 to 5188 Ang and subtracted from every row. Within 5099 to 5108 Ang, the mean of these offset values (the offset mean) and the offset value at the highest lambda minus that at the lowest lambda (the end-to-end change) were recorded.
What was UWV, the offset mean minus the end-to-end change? 0.29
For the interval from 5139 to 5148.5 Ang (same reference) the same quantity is 0.27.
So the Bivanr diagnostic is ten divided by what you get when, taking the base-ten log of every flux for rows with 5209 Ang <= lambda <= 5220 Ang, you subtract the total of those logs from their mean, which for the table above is -19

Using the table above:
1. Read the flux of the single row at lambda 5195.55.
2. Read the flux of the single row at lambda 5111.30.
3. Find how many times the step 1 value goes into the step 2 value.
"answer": 1.02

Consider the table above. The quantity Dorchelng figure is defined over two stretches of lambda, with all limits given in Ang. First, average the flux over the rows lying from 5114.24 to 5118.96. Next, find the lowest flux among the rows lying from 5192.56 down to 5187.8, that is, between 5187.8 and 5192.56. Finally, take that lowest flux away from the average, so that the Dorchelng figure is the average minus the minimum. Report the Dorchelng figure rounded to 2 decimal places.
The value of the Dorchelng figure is 0.14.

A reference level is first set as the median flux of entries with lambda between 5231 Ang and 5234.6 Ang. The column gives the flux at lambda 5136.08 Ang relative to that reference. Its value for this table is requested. 0.15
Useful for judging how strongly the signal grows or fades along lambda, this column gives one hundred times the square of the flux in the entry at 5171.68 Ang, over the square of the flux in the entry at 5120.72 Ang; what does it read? 83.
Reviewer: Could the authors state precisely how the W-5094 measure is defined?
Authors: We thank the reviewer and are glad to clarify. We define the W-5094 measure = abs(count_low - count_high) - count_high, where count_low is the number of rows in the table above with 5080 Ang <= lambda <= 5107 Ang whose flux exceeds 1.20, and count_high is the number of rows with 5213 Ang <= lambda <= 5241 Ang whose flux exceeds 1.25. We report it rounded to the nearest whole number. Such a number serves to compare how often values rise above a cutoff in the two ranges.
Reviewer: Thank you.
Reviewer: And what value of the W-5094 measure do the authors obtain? 16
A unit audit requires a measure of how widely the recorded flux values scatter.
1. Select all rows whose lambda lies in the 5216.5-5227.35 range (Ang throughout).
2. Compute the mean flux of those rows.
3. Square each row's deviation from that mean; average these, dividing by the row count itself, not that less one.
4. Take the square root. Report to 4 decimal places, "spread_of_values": 0.0288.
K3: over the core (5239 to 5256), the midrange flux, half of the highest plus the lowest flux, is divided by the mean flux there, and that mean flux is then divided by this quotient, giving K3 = 1.30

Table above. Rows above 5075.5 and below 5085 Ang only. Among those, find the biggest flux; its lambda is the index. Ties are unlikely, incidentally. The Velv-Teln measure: 5076.11 Ang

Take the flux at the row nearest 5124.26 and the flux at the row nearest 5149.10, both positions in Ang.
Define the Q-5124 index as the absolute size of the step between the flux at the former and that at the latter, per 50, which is 0.0014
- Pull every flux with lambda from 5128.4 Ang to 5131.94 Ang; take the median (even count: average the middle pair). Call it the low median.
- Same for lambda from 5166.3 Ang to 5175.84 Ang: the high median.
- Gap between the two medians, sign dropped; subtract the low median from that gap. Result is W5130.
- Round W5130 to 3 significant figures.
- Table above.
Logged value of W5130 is -1.06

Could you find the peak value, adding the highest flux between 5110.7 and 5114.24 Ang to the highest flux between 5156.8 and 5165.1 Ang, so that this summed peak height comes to 2.41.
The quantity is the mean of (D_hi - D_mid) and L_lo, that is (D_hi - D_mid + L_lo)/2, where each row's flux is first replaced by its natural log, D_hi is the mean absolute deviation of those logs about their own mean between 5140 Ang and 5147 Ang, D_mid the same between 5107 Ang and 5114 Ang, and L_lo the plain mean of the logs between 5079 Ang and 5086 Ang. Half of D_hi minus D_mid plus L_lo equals 0.098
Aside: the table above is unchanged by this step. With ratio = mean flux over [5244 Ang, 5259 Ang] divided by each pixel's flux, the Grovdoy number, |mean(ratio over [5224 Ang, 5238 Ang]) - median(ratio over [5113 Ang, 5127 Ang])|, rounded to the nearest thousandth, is 0.005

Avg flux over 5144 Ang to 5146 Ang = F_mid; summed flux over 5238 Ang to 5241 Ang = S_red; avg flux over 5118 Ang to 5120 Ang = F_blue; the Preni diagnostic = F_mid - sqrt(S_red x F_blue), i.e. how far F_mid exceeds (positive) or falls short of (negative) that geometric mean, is -0.46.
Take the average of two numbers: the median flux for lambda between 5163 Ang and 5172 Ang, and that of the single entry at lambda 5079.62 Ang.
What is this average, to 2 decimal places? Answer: 1.12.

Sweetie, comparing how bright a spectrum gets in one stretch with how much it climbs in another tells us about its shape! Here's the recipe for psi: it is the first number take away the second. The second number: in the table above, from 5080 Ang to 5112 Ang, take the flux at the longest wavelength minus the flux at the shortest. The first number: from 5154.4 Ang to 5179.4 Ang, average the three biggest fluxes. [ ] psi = 1.27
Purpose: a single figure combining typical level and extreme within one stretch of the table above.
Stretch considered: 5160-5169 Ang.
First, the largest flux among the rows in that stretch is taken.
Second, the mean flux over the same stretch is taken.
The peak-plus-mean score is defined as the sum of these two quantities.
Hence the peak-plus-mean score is 2.09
